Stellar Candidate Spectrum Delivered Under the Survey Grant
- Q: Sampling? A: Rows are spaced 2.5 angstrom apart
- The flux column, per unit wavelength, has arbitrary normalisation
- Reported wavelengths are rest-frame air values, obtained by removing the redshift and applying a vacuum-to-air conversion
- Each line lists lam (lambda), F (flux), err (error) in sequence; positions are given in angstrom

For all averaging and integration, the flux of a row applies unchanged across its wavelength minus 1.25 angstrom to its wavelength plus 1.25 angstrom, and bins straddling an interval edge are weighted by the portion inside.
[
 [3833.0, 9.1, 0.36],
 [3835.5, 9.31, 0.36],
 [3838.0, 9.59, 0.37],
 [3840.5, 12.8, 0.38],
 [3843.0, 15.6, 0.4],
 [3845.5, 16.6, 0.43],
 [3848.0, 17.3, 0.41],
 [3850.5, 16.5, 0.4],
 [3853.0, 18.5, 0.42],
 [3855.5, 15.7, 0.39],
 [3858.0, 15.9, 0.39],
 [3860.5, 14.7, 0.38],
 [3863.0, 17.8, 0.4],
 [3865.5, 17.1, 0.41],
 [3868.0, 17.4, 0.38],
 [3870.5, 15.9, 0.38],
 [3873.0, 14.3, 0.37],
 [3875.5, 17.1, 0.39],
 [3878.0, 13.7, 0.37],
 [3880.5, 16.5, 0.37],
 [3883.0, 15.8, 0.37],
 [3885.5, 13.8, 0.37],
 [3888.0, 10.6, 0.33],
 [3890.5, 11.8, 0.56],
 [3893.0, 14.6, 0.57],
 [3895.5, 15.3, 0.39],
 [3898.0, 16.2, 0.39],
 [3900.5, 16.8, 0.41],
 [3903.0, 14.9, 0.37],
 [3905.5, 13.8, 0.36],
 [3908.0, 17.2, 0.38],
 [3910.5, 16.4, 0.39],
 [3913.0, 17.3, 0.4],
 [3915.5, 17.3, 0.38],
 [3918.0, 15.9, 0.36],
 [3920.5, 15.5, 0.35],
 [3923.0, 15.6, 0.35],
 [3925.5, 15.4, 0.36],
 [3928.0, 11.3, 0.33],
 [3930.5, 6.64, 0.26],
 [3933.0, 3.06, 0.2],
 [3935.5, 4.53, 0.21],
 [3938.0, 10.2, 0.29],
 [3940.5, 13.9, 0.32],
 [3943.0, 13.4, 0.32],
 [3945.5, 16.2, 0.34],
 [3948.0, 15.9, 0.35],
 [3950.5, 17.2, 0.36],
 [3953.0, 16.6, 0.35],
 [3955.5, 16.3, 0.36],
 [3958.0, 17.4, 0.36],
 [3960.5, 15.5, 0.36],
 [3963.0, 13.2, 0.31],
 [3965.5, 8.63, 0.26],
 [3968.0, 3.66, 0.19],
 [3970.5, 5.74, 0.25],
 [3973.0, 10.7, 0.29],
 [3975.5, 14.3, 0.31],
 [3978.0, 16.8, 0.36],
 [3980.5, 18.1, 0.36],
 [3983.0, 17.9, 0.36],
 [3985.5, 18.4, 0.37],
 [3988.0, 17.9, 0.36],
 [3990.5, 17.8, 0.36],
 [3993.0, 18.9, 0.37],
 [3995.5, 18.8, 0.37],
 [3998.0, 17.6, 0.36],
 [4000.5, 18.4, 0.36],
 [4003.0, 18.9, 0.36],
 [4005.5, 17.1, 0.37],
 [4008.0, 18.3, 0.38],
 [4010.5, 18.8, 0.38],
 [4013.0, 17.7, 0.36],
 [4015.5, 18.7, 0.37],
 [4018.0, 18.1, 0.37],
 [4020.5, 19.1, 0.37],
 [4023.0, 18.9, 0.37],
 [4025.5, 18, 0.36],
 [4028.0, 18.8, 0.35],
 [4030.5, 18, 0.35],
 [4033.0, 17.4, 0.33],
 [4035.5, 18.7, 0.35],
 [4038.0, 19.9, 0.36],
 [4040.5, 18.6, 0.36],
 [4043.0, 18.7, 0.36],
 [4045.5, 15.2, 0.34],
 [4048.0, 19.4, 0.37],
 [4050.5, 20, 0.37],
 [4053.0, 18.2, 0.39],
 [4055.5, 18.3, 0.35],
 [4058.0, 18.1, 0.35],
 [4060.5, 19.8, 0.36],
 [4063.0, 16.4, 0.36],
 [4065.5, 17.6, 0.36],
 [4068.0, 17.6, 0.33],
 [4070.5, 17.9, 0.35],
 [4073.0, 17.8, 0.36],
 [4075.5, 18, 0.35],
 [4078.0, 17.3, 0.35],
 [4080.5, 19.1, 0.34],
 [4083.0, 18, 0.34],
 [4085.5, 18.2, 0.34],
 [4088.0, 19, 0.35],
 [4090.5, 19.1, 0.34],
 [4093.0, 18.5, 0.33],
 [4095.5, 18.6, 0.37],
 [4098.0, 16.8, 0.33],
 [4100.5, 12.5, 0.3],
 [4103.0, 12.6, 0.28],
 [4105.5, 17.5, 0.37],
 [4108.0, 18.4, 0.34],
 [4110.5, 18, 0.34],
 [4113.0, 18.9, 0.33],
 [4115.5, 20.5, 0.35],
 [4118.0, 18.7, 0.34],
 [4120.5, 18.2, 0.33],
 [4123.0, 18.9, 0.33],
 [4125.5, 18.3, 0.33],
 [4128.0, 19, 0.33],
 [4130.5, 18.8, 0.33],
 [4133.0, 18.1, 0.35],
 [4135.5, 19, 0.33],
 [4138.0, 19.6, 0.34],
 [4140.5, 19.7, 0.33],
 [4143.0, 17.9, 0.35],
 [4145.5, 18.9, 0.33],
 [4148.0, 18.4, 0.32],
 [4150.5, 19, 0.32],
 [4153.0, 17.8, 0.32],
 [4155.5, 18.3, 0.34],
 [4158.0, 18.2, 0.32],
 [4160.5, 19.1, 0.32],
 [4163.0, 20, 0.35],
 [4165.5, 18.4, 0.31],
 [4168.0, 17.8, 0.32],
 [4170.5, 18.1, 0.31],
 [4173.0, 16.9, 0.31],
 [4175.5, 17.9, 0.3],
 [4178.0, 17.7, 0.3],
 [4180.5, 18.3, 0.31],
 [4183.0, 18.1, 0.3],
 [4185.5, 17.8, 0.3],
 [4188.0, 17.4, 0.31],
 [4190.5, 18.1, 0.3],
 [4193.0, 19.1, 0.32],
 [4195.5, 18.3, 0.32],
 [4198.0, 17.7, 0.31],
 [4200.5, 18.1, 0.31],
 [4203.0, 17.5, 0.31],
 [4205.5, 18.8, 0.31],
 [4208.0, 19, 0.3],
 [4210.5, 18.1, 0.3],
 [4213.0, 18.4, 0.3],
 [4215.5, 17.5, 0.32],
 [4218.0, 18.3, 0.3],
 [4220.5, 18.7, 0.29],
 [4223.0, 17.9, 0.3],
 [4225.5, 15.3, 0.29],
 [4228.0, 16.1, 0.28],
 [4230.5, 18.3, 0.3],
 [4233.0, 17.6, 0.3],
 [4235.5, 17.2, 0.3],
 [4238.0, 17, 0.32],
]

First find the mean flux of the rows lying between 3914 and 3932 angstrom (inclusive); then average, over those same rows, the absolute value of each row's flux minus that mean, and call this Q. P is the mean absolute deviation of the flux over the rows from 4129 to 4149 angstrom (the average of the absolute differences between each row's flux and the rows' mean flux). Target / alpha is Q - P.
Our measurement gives 2.3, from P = 0.50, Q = 2.84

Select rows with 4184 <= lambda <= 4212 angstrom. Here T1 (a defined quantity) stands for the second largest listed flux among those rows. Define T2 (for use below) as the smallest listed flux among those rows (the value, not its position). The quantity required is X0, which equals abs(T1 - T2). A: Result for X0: 1.6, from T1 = 19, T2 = 17.4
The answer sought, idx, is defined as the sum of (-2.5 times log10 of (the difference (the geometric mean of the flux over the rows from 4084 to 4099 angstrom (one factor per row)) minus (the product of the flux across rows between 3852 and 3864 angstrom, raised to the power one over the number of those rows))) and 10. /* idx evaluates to 9.3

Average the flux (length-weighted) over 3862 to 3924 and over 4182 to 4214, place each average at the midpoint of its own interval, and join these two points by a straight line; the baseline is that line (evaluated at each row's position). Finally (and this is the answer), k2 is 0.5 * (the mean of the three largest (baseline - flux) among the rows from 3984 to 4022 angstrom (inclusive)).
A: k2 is -0.5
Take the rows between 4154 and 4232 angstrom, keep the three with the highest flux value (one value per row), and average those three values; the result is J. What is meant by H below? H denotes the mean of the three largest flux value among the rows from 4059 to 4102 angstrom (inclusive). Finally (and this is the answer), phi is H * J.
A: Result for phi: 375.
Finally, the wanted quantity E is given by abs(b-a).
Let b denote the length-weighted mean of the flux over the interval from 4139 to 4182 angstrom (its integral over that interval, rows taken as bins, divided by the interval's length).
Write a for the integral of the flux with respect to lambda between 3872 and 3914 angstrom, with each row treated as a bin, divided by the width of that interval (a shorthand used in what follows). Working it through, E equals 3.3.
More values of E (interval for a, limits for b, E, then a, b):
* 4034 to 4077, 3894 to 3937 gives 4.5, 18.2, 13.7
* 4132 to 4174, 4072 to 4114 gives 1.0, 18.6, 17.5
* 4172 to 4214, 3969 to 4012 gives 1.4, 18.1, 16.7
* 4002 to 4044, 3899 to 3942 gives 5.2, 18.4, 13.3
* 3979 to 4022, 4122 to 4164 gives 0.5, 18.3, 18.8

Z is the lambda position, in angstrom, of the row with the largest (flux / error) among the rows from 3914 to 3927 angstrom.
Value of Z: 3915.5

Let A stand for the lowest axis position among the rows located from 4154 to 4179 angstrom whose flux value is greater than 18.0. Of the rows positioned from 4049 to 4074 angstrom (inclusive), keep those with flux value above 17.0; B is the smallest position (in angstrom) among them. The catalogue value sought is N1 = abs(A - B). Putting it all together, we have 105.0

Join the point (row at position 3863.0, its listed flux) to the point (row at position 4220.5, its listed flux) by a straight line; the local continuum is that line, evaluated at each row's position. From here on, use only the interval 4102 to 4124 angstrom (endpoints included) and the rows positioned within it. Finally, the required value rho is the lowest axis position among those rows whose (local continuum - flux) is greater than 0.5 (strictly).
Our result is 4103.0 angstrom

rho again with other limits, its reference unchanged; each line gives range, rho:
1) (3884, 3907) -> 3885.5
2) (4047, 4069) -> 4063.0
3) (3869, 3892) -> 3870.5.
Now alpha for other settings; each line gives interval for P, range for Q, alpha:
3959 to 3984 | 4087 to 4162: -3.2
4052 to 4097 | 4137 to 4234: 0.0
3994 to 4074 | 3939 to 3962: 0.3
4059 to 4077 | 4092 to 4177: 0.3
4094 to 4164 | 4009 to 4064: -0.2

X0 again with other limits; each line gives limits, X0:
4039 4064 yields 4.6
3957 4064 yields 16.2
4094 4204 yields 7.5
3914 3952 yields 14.1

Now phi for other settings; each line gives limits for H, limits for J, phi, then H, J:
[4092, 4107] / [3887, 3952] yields 314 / 18.2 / 17.3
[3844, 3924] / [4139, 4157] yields 344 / 17.9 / 19.2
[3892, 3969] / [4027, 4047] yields 332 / 17.3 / 19.1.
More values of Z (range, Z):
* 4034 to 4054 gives 4038.0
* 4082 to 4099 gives 4090.5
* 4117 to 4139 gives 4138.0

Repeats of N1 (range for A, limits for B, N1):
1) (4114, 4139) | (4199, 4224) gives 85.0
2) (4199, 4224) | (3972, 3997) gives 220.0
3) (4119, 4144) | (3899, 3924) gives 212.5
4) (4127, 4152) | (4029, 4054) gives 97.5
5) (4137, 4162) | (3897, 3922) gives 230.0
